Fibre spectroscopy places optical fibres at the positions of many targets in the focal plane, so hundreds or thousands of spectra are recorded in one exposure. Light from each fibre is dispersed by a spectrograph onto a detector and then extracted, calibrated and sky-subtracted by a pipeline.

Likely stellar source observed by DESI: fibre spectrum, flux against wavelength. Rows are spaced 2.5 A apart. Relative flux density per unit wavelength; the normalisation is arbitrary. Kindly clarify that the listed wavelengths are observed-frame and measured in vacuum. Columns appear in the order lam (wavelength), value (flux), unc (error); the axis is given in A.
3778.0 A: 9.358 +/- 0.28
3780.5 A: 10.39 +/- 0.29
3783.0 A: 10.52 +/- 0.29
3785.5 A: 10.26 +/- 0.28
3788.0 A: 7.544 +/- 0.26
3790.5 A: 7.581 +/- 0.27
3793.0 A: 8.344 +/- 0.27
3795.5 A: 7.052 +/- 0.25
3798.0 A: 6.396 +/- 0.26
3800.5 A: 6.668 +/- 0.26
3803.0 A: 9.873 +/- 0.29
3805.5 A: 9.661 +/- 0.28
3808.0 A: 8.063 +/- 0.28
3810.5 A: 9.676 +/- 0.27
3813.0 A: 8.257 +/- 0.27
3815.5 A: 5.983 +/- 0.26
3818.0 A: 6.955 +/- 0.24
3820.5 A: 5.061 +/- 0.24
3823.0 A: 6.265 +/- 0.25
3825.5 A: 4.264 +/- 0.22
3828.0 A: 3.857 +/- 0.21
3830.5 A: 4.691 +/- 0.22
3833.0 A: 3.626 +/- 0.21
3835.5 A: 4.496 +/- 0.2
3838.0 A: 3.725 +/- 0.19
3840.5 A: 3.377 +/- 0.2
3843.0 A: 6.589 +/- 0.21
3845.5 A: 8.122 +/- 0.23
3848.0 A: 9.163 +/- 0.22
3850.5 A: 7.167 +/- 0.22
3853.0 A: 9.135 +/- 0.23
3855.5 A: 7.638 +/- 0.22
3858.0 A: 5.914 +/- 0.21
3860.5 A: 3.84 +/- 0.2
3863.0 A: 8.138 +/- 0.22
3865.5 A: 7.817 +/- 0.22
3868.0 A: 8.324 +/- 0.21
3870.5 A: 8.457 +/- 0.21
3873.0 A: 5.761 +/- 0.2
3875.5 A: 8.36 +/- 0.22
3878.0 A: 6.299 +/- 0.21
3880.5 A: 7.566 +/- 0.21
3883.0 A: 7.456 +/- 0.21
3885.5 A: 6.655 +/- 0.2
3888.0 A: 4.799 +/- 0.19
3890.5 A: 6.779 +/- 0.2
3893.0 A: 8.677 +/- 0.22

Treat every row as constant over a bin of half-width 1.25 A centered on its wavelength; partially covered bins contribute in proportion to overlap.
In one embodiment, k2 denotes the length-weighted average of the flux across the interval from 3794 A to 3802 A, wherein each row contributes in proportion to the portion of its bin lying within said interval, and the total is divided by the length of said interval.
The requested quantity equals 6.9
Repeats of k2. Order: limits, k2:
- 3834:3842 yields 3.9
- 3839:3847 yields 6.1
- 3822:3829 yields 4.8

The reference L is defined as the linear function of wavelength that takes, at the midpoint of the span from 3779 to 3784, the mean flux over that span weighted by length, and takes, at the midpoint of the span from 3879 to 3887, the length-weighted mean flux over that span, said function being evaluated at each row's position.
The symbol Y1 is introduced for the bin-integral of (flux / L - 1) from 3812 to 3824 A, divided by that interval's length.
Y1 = -0.30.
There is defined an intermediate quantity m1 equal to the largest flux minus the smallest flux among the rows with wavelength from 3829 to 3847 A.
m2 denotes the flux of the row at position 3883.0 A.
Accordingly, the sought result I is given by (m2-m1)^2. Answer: 7.3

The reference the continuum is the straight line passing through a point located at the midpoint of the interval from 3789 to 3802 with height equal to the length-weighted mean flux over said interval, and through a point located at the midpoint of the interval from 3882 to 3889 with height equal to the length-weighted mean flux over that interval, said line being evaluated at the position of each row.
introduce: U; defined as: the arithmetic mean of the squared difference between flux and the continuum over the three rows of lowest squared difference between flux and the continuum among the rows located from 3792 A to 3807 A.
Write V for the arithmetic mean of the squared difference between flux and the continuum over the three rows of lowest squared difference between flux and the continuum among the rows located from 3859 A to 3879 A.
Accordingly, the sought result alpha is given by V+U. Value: 1.1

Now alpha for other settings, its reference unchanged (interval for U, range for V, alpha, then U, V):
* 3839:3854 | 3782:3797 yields 0.8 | 0.73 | 0.1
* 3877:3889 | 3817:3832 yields 1.9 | 0.45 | 1.4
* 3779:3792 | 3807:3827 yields 3.3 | 2.82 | 0.5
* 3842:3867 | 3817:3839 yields 1.7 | 0.25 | 1.4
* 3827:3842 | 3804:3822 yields 7.3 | 6.59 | 0.7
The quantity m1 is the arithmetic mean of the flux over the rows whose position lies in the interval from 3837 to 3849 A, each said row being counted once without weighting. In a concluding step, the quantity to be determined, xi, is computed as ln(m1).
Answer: 1.8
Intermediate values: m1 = 6.2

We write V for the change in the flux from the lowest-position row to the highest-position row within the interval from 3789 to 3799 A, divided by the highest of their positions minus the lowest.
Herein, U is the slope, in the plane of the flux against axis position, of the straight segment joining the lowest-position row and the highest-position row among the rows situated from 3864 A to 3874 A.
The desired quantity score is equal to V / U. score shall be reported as 0.6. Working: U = -0.27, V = -0.16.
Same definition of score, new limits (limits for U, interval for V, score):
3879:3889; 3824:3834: 0.2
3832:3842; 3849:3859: 5.0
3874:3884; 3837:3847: -4.9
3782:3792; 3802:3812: 0.1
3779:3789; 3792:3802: 0.6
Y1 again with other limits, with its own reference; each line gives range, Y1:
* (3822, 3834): -0.49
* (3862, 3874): 0.02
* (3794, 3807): -0.19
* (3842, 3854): -0.02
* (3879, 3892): -0.05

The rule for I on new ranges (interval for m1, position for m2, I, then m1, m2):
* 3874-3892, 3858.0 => 5.5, 3.6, 5.914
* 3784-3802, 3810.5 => 33.8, 3.9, 9.676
